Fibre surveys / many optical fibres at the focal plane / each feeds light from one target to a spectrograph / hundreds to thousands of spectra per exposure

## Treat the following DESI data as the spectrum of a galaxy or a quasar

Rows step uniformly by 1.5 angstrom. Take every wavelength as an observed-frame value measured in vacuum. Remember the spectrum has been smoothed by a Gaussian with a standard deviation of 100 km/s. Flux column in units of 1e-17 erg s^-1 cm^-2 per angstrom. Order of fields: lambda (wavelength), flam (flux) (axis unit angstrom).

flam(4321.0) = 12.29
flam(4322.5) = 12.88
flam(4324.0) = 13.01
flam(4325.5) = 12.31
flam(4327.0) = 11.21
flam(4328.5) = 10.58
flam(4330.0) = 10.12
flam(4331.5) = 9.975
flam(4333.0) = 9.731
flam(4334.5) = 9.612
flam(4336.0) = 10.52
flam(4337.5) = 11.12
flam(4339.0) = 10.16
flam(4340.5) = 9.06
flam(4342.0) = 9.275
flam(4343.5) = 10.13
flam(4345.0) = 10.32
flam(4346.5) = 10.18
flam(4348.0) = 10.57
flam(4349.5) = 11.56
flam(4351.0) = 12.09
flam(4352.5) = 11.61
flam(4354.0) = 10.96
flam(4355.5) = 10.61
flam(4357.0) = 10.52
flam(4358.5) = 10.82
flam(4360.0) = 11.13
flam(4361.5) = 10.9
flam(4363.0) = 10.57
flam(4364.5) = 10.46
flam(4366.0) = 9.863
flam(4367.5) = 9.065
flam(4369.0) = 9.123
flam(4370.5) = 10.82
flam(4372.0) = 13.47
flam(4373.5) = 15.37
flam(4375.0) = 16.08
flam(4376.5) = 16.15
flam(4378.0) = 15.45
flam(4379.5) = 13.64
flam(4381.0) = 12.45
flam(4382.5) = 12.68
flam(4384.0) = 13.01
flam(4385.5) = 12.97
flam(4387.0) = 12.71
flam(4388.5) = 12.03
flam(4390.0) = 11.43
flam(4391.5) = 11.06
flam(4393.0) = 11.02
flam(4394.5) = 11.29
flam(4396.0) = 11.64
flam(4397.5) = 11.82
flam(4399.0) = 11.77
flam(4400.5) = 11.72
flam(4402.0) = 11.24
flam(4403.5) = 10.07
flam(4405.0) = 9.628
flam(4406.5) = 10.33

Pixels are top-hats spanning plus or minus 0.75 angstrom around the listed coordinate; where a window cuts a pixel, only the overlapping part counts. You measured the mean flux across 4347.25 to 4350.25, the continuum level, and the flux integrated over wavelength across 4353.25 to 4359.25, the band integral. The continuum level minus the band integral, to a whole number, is -53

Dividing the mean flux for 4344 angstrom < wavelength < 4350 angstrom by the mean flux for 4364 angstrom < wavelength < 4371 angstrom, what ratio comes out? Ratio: 1.08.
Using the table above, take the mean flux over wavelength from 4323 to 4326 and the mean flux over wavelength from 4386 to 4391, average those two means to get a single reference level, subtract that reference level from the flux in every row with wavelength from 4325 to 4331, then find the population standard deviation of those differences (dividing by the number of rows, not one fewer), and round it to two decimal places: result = 0.82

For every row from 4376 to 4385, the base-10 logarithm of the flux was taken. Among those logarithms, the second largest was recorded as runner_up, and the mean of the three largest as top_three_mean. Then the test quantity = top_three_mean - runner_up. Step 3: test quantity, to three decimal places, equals -0.012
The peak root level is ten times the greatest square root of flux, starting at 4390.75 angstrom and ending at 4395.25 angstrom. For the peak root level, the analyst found 33.6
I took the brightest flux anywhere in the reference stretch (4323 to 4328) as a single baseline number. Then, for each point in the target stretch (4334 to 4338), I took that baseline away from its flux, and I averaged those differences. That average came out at -2.59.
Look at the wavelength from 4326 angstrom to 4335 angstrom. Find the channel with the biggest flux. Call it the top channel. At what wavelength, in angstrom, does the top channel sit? 4327.0 angstrom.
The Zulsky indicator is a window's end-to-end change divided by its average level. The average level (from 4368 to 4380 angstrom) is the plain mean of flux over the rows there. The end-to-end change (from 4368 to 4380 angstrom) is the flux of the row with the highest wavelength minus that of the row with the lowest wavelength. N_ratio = 0.33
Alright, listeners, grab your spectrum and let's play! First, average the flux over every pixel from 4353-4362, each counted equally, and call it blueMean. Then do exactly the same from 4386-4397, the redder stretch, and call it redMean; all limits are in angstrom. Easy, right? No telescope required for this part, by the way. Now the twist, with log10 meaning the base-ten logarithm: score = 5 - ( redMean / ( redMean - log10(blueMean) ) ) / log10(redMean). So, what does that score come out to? 3.97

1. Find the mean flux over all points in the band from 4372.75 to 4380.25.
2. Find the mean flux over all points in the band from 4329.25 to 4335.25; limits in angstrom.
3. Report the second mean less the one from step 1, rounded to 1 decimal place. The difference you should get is -5.5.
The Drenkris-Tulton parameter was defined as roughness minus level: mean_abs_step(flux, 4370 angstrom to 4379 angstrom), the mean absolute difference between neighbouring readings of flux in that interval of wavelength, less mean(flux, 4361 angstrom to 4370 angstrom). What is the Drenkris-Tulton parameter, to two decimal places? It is -8.79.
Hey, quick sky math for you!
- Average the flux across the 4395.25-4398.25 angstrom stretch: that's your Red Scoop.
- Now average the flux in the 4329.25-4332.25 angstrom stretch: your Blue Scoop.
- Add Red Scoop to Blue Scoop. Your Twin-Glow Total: 21.8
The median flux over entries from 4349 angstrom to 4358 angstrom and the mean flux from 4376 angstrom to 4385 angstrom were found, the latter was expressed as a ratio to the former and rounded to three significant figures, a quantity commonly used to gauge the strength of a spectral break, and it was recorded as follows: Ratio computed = 1.23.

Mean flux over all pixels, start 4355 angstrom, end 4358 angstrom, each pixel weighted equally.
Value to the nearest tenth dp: 10.6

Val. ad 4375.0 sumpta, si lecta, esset 16.08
